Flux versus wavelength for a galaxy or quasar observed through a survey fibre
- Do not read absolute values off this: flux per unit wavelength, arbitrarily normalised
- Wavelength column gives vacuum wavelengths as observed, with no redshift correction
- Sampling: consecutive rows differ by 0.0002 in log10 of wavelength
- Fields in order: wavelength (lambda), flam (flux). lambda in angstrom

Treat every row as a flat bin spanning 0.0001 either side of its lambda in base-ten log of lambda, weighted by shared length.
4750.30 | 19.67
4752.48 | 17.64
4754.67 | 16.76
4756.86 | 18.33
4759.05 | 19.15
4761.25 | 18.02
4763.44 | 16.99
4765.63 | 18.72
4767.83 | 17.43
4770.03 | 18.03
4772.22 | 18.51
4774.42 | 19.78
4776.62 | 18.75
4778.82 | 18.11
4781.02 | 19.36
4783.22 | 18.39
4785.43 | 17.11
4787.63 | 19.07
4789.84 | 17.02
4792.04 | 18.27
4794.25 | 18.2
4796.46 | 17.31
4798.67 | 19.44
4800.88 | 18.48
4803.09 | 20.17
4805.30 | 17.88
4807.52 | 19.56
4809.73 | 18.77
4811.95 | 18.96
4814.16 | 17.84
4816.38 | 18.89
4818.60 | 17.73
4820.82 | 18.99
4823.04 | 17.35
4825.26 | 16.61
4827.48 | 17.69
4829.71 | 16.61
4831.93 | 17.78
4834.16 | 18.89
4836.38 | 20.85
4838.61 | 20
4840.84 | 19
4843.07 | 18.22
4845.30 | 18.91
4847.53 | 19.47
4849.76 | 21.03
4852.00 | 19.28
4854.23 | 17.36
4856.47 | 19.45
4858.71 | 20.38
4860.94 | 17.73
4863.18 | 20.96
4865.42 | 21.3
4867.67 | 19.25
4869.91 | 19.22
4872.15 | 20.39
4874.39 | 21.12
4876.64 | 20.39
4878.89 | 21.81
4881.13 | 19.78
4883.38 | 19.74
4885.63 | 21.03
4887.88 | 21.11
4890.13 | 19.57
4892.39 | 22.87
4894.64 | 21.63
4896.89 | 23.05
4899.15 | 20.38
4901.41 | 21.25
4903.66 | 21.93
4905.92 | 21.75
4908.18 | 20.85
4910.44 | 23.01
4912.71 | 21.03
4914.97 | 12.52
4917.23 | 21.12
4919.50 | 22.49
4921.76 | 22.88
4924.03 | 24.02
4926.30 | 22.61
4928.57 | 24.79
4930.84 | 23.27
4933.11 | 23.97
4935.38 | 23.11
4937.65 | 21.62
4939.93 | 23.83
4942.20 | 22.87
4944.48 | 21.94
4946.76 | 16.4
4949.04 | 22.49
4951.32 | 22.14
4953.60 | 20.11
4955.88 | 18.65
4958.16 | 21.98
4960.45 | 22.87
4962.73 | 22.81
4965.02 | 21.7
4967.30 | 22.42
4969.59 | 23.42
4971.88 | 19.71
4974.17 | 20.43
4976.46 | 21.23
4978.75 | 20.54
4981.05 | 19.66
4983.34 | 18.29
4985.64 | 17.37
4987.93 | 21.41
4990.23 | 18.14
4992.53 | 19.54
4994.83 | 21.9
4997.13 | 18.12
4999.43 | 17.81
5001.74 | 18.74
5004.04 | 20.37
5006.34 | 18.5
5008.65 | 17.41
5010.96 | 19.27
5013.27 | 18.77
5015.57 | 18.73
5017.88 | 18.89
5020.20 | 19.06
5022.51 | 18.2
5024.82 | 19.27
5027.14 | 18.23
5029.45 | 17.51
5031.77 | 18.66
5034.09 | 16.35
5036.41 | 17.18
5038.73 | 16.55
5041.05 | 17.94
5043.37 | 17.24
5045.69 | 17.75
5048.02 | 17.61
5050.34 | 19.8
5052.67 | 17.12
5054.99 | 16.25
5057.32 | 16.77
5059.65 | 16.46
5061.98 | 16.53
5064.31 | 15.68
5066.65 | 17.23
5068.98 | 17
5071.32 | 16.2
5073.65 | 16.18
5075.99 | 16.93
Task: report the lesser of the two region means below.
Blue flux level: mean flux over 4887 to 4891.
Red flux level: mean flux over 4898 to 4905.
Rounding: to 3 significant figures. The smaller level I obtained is 20.3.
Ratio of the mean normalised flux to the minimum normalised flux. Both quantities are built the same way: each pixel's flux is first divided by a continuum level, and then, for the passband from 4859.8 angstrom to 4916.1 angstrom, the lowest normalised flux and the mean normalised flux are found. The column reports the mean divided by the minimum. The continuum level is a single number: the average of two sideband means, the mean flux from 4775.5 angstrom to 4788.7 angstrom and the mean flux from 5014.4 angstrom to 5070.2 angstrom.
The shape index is 1.64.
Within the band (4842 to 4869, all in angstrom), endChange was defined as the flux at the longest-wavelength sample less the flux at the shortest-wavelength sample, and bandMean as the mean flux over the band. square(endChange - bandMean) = 339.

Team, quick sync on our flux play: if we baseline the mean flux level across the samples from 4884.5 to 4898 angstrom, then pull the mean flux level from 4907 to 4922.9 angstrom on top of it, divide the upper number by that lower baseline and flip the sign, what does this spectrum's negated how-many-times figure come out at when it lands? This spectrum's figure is -0.95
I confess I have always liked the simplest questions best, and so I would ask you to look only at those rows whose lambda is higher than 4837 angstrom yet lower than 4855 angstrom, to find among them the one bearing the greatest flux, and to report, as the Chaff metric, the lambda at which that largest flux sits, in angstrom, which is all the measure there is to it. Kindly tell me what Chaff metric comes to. 4849.76 angstrom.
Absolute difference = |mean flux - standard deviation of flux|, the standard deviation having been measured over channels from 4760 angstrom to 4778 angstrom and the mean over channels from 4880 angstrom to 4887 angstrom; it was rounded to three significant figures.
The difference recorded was 19.4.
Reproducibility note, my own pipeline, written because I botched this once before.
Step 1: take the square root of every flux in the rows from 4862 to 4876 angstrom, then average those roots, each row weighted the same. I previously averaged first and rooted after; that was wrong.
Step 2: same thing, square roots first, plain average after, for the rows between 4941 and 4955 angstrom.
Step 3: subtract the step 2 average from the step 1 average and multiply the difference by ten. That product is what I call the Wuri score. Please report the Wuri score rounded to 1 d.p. -0.6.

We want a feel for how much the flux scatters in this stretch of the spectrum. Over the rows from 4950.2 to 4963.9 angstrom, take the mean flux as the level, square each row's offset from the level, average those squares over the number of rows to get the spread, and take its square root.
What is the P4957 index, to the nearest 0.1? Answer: 1.5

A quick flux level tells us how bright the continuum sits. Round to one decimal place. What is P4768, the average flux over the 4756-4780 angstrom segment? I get 18.3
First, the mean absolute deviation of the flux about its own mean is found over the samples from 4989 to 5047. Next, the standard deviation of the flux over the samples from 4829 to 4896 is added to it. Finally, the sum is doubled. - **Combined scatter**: 4.6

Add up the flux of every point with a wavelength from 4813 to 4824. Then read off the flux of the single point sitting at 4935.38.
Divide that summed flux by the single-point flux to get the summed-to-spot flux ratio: 3.9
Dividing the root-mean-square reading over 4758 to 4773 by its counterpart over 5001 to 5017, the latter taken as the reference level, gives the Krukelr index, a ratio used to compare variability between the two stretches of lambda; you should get 0.96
